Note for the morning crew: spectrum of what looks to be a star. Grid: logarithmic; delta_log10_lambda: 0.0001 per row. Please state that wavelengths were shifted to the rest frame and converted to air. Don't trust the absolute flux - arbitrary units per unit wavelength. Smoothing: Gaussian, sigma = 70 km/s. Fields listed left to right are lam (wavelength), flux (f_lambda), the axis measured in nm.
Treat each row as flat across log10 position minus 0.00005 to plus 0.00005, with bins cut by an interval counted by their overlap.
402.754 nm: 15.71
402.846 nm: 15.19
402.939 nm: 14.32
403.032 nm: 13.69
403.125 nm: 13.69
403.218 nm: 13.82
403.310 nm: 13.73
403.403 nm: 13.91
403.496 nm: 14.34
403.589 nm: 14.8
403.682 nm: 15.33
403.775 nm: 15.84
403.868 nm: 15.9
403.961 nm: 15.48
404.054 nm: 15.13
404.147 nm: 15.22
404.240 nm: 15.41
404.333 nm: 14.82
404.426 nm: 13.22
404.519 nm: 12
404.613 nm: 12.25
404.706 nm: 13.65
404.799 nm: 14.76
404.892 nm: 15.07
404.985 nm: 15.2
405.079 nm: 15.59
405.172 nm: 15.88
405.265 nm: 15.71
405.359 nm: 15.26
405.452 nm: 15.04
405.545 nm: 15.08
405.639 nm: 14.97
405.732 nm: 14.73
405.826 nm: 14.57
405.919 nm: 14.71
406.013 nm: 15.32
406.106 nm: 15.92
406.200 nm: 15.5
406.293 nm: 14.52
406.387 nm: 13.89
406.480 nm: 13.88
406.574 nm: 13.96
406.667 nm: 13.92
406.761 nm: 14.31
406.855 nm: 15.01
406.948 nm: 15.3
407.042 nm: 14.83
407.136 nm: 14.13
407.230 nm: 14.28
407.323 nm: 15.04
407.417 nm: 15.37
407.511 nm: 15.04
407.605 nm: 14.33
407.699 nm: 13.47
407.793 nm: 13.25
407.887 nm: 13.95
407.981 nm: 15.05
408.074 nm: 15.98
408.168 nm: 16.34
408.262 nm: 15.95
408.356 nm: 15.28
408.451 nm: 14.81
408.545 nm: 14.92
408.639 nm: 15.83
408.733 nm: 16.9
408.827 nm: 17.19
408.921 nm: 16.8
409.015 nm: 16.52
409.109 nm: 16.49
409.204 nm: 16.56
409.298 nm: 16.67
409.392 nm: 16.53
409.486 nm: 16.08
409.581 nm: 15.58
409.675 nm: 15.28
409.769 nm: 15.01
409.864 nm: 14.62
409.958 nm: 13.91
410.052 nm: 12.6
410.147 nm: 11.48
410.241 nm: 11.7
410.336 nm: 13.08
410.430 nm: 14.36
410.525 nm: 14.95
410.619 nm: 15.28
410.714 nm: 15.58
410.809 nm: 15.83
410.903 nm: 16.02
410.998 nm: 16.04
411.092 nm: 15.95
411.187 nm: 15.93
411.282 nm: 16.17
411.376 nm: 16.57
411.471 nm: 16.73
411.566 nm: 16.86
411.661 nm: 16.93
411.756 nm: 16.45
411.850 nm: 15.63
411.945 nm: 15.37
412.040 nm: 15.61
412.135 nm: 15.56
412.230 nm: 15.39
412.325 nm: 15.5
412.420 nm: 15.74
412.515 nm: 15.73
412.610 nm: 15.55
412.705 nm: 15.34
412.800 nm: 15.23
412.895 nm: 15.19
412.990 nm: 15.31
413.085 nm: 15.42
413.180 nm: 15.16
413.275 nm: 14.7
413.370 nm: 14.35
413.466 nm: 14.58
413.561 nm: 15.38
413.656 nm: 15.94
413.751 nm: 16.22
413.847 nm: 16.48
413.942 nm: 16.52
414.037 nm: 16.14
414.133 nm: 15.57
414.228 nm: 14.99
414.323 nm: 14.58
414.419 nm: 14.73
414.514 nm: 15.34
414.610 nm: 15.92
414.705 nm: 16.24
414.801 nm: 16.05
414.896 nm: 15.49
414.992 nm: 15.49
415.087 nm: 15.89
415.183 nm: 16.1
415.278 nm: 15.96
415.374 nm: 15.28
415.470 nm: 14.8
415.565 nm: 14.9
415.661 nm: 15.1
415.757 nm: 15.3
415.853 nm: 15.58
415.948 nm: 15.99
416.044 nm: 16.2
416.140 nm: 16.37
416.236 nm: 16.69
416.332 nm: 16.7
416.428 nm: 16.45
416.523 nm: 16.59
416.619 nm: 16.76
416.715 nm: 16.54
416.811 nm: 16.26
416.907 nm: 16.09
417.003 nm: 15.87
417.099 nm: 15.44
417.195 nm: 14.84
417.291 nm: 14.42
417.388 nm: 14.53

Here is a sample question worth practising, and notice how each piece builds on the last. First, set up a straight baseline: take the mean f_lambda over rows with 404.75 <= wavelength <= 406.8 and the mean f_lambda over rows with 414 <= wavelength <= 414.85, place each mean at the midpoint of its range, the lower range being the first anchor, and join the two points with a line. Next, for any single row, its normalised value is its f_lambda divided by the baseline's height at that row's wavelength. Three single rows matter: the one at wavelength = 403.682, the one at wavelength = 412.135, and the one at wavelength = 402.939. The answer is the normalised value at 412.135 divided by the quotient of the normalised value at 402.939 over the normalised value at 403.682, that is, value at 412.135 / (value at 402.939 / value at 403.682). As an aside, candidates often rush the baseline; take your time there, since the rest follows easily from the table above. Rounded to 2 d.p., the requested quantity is 1.08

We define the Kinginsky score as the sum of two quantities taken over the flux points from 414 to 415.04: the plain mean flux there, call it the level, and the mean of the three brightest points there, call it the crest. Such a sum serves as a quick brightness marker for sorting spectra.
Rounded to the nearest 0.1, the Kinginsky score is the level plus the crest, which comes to 31.6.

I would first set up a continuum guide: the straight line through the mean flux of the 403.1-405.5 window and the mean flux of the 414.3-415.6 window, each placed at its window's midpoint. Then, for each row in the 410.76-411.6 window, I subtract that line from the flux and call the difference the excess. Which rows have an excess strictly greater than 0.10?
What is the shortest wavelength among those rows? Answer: 410.809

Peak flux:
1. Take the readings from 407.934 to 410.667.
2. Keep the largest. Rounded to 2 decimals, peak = 17.19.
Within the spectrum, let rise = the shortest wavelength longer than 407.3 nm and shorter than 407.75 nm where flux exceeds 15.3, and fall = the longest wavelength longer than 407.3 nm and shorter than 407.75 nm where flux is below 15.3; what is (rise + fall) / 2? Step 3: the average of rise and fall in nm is 407.56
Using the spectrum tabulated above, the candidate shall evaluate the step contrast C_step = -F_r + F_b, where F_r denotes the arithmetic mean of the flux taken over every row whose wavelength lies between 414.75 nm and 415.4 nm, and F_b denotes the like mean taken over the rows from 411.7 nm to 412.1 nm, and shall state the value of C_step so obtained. 0.0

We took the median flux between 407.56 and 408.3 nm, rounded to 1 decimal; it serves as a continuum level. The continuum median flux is 14.7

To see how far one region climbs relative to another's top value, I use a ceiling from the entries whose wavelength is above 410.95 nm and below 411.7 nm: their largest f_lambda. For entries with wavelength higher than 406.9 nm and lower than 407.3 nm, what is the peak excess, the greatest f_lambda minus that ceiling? -1.6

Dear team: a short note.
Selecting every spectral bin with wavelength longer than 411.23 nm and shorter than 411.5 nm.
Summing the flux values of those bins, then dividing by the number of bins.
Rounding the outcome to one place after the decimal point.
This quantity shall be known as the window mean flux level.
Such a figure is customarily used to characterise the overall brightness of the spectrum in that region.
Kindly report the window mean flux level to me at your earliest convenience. 16.5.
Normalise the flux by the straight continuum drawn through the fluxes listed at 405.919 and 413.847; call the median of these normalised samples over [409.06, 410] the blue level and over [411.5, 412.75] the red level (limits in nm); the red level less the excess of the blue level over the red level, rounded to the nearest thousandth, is 0.922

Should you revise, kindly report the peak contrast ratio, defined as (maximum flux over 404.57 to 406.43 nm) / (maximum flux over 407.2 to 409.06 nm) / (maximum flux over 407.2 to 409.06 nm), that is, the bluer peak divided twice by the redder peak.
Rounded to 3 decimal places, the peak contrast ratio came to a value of 0.054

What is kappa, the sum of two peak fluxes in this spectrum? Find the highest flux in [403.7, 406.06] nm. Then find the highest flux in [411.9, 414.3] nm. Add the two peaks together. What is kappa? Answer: 32.4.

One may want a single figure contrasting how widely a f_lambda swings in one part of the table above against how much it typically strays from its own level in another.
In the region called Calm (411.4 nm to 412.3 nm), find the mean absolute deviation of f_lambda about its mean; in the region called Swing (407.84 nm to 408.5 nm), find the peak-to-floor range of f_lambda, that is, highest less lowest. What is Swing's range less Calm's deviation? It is 1.8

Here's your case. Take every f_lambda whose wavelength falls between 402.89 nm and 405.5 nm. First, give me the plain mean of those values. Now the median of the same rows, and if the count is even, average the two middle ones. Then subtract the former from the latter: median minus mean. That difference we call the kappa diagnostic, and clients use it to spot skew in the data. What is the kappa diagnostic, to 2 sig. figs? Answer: 0.32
